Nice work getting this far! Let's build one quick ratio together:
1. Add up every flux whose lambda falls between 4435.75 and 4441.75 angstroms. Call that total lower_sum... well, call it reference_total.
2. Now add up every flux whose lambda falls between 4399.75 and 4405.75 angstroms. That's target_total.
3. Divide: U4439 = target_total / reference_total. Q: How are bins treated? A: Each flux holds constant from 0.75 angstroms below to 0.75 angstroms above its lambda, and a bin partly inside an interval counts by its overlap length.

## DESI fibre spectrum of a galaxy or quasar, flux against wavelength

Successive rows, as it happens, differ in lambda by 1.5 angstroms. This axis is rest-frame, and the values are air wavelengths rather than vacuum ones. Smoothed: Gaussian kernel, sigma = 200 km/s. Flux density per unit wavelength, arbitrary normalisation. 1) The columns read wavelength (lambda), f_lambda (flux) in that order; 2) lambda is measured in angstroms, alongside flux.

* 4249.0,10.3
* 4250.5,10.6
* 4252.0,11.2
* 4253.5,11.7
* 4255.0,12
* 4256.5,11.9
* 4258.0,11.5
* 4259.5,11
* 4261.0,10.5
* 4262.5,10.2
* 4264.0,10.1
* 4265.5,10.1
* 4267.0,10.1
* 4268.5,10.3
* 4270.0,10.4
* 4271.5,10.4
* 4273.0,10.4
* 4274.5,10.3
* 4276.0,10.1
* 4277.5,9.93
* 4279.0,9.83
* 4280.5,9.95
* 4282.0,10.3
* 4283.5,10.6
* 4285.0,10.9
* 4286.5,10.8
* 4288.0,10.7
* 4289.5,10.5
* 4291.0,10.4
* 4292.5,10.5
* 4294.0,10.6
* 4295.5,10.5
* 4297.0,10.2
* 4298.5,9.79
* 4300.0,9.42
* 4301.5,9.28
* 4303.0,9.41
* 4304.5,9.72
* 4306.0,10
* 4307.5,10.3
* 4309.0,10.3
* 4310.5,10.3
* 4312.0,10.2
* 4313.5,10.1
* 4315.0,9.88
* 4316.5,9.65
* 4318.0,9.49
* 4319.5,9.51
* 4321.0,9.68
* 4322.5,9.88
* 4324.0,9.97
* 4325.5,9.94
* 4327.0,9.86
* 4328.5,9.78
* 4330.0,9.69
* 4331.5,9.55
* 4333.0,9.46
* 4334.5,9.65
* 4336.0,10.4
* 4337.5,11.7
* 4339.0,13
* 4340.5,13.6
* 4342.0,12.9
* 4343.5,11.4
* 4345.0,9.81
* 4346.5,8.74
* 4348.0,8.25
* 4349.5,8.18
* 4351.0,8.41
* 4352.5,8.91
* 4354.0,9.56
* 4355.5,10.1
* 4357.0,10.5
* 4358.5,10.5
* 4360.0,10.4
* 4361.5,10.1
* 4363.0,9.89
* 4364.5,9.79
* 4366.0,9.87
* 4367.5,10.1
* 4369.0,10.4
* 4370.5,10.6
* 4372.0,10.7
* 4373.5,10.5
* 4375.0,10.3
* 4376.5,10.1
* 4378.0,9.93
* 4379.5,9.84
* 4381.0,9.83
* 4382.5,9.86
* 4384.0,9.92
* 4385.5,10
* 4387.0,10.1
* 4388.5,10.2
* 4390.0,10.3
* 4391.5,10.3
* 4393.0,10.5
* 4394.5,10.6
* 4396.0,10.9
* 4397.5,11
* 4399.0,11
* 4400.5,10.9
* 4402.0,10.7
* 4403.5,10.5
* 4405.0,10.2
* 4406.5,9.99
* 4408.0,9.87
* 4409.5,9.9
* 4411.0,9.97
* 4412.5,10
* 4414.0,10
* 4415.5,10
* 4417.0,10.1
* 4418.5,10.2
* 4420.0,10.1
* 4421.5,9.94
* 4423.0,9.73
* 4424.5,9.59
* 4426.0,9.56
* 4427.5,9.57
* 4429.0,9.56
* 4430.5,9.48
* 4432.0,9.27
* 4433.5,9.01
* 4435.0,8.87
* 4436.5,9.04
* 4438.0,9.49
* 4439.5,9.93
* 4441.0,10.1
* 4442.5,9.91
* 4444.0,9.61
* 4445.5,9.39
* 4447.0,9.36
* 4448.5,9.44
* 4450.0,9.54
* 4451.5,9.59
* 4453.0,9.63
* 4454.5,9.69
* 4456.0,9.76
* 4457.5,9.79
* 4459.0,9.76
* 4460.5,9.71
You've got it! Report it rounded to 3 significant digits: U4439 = 1.10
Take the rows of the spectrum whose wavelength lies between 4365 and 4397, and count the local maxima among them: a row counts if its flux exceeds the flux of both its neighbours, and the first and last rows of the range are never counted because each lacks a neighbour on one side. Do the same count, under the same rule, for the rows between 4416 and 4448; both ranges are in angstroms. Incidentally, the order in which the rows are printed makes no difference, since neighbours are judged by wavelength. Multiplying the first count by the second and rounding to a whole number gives 3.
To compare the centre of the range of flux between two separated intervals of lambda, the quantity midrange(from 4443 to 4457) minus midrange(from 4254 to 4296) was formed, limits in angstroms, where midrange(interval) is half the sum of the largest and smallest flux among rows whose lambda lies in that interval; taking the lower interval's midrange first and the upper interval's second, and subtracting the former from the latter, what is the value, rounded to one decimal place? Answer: -1.4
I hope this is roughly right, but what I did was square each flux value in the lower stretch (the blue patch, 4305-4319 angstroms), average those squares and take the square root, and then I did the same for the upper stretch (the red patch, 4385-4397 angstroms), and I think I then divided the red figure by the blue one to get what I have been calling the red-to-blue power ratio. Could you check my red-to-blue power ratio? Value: 1.034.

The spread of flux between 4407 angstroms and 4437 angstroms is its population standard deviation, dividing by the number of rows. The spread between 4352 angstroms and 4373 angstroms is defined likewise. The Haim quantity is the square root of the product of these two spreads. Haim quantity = 0.42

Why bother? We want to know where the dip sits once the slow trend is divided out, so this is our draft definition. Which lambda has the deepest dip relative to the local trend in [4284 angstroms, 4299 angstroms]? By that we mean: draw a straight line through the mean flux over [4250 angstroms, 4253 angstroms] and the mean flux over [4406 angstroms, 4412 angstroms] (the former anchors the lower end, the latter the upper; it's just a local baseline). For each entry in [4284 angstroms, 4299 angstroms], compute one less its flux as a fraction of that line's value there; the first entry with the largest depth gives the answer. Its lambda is 4298.5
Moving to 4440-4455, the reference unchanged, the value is 4447.0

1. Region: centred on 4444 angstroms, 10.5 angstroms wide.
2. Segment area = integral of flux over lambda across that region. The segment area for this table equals 102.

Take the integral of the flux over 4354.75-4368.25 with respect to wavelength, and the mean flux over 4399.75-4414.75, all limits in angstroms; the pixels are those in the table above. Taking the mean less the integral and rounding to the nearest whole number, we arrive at -127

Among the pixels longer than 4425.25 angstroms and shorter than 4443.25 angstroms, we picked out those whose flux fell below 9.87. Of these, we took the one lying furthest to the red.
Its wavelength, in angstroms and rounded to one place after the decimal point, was 4438.0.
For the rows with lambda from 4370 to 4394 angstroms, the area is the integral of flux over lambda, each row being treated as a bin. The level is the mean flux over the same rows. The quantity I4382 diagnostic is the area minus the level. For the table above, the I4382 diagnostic 234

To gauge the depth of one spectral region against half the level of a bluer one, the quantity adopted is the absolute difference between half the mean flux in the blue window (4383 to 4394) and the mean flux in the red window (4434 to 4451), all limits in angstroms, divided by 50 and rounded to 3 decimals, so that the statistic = 0.088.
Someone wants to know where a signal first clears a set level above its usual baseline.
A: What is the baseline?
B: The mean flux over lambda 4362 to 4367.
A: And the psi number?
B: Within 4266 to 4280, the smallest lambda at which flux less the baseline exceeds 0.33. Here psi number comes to 4268.5 angstroms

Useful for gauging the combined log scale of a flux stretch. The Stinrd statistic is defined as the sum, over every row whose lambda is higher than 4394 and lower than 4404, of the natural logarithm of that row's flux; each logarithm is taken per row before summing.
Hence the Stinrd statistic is 16.7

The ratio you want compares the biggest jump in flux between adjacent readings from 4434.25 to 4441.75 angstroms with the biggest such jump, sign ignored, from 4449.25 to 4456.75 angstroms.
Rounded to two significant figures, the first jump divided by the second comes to 6.4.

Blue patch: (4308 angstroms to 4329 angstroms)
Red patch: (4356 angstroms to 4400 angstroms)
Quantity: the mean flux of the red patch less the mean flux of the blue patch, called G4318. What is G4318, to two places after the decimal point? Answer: 0.38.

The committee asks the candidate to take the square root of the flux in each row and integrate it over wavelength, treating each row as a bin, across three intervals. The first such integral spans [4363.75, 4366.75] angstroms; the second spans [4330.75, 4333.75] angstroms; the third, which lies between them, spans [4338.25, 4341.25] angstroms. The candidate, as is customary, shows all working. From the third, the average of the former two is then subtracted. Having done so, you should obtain 1.6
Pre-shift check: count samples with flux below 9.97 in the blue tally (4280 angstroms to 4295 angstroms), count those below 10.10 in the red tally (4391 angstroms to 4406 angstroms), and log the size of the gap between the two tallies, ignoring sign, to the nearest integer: 1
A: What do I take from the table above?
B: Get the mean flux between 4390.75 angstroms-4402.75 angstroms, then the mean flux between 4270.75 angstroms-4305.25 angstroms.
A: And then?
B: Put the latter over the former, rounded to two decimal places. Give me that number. 0.95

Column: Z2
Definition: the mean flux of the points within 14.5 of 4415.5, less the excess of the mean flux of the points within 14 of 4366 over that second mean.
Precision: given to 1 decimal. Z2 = 9.8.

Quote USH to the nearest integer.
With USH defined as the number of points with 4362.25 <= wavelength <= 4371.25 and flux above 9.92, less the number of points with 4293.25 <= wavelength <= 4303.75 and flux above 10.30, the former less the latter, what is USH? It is 1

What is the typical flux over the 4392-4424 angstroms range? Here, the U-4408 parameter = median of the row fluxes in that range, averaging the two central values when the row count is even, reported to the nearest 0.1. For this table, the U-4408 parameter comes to 10.1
